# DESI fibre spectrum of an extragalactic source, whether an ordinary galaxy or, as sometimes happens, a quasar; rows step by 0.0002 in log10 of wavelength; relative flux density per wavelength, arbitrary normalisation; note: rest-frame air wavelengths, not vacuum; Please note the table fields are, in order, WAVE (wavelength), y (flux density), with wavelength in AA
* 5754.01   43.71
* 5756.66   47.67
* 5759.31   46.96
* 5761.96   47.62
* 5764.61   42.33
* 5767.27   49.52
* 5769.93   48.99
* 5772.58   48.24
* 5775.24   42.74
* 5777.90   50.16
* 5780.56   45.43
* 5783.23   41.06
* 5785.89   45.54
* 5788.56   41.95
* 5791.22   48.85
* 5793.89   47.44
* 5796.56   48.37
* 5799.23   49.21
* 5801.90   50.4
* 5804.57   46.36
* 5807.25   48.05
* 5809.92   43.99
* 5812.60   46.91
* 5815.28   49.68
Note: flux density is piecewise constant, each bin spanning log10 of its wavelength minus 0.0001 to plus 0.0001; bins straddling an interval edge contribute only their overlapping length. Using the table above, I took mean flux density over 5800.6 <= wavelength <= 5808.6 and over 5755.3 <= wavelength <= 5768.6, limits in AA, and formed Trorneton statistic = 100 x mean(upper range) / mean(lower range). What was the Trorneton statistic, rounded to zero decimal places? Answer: 103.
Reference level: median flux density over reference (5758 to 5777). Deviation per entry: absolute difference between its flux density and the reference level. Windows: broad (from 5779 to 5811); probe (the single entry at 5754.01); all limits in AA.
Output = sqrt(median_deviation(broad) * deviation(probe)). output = 2.7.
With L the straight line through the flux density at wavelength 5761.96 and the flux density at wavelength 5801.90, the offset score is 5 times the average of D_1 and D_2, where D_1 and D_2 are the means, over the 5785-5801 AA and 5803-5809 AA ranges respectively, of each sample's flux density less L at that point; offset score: -15.8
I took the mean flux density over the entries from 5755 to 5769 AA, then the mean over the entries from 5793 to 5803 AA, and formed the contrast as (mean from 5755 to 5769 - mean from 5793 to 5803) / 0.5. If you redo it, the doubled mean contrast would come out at -4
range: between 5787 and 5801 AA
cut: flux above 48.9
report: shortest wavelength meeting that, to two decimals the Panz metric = 5799.23 AA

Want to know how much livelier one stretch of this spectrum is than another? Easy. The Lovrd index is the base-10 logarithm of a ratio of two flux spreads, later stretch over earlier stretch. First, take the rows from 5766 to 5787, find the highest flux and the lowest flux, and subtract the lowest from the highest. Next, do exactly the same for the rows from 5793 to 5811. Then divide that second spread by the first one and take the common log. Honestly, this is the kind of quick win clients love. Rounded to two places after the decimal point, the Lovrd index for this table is -0.15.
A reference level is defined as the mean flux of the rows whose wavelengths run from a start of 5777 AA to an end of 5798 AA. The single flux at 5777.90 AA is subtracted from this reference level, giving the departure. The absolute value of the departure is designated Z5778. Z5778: 4.1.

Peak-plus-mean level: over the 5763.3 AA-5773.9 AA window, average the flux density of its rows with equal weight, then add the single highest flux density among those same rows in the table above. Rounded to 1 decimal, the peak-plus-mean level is 96.8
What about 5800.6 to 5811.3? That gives 97.6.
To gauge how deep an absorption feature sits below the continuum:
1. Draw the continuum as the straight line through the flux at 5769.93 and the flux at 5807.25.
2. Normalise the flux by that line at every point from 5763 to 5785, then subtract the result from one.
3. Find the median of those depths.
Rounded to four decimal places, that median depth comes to 0.0408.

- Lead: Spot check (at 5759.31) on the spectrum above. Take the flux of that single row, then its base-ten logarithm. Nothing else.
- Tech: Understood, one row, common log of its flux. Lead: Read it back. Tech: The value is 1.67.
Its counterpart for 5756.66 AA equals 1.68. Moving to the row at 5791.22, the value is 1.69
